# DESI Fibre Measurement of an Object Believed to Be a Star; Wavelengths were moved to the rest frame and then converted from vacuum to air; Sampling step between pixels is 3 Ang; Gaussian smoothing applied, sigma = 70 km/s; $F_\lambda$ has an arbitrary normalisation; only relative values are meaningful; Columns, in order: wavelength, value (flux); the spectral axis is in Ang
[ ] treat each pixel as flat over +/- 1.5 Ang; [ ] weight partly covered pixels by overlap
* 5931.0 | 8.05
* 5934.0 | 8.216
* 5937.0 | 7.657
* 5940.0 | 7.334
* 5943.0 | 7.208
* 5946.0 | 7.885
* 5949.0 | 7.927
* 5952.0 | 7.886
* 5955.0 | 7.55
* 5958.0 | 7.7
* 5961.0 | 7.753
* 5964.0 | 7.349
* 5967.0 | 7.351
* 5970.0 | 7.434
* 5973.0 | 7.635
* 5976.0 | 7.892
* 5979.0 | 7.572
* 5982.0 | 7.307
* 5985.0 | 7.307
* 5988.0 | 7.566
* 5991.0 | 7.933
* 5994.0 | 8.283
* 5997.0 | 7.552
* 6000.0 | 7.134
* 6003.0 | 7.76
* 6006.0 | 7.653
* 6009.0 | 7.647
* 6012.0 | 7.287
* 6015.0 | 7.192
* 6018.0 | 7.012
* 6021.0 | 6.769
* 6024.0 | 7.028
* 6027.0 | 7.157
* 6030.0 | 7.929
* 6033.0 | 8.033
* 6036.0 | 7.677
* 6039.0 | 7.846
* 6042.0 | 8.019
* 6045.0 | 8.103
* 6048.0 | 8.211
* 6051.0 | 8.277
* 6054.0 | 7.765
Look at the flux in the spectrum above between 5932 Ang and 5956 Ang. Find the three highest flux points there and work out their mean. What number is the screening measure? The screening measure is 8.0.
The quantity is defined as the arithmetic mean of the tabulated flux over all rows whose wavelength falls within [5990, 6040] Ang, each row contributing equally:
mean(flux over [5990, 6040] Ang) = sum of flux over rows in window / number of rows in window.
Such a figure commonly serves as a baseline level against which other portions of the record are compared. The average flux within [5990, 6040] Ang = 7.52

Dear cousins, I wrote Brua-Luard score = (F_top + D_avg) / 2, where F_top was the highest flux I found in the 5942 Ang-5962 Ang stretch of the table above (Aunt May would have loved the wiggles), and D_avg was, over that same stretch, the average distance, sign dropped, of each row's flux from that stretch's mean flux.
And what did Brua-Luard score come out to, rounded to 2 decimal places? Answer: 4.06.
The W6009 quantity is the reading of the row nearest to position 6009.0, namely 7.647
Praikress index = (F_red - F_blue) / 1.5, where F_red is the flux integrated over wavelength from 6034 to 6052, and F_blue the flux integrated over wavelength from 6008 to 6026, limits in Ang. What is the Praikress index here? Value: 10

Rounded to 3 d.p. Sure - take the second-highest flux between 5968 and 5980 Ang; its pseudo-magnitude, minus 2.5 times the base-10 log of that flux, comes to -2.207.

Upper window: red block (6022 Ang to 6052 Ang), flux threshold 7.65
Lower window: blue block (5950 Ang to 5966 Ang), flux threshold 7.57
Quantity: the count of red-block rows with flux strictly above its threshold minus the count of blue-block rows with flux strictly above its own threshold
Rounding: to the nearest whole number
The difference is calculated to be 5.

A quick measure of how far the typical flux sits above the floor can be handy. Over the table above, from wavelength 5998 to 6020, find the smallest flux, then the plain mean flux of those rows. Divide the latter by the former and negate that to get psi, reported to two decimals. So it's -1.05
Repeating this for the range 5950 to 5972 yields -1.03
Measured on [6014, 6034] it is -1.08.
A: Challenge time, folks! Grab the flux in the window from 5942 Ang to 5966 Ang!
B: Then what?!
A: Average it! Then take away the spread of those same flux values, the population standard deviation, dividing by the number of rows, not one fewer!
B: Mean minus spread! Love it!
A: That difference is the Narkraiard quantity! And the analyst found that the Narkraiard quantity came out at 7.41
